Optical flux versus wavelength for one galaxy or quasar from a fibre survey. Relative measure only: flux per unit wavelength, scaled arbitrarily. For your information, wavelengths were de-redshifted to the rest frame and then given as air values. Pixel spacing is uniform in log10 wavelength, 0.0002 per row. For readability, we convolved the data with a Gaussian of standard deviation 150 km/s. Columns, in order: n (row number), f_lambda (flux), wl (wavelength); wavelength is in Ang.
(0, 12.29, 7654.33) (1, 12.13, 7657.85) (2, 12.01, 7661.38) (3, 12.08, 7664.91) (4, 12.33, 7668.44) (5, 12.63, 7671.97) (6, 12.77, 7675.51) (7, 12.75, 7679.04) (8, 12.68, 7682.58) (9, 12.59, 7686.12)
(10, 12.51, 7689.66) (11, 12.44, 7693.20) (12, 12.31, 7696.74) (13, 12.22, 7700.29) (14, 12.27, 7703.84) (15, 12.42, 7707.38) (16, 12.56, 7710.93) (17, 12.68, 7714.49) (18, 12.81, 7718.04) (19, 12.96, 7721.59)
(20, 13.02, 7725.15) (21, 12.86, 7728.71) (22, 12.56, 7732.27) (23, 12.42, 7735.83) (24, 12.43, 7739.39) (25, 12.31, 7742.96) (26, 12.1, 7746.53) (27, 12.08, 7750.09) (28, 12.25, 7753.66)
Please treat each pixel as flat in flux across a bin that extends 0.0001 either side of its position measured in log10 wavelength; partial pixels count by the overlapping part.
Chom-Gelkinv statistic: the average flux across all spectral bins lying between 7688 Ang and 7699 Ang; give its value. 12.4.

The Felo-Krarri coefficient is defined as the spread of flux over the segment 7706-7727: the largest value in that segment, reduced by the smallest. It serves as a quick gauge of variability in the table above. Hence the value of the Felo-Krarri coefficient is 0.60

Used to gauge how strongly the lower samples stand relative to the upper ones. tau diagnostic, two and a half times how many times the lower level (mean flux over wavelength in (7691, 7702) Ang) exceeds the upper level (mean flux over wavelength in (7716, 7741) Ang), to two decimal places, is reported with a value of 2.42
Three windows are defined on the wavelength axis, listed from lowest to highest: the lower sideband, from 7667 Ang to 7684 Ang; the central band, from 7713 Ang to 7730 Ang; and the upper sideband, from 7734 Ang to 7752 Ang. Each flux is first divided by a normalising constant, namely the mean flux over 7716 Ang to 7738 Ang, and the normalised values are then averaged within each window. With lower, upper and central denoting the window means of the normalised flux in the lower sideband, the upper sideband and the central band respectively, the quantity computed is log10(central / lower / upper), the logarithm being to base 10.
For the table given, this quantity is 0.025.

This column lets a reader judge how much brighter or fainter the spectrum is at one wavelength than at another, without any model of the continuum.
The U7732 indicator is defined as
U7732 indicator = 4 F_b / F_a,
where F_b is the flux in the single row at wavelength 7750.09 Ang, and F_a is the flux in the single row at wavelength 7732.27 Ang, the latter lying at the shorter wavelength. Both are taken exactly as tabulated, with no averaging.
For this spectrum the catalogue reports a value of 3.85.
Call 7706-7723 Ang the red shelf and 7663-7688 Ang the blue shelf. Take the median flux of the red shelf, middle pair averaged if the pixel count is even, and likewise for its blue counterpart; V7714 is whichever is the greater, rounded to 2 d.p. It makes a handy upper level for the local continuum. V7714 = 12.68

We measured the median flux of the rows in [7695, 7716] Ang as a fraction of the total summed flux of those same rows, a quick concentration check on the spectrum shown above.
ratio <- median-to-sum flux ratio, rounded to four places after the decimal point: 0.1661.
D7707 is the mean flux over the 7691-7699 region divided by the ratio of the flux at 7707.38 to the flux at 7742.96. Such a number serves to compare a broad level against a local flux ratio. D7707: 12.3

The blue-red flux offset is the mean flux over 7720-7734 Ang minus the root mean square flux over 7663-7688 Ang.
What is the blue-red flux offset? 0.30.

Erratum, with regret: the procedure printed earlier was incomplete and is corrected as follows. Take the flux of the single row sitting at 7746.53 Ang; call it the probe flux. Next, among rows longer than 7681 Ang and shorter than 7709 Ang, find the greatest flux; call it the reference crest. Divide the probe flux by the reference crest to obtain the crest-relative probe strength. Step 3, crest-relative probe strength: 0.95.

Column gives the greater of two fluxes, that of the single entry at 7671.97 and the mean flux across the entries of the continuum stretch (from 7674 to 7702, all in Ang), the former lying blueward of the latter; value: 12.6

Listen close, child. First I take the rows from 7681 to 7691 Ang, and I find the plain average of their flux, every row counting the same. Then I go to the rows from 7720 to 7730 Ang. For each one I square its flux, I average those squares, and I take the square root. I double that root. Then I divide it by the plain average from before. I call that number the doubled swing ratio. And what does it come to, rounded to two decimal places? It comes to 2.06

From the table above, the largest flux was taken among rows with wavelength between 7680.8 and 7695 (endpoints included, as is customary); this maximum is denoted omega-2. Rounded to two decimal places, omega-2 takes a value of 12.68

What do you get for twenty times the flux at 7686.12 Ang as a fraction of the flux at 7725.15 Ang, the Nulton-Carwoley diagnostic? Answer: 19.3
